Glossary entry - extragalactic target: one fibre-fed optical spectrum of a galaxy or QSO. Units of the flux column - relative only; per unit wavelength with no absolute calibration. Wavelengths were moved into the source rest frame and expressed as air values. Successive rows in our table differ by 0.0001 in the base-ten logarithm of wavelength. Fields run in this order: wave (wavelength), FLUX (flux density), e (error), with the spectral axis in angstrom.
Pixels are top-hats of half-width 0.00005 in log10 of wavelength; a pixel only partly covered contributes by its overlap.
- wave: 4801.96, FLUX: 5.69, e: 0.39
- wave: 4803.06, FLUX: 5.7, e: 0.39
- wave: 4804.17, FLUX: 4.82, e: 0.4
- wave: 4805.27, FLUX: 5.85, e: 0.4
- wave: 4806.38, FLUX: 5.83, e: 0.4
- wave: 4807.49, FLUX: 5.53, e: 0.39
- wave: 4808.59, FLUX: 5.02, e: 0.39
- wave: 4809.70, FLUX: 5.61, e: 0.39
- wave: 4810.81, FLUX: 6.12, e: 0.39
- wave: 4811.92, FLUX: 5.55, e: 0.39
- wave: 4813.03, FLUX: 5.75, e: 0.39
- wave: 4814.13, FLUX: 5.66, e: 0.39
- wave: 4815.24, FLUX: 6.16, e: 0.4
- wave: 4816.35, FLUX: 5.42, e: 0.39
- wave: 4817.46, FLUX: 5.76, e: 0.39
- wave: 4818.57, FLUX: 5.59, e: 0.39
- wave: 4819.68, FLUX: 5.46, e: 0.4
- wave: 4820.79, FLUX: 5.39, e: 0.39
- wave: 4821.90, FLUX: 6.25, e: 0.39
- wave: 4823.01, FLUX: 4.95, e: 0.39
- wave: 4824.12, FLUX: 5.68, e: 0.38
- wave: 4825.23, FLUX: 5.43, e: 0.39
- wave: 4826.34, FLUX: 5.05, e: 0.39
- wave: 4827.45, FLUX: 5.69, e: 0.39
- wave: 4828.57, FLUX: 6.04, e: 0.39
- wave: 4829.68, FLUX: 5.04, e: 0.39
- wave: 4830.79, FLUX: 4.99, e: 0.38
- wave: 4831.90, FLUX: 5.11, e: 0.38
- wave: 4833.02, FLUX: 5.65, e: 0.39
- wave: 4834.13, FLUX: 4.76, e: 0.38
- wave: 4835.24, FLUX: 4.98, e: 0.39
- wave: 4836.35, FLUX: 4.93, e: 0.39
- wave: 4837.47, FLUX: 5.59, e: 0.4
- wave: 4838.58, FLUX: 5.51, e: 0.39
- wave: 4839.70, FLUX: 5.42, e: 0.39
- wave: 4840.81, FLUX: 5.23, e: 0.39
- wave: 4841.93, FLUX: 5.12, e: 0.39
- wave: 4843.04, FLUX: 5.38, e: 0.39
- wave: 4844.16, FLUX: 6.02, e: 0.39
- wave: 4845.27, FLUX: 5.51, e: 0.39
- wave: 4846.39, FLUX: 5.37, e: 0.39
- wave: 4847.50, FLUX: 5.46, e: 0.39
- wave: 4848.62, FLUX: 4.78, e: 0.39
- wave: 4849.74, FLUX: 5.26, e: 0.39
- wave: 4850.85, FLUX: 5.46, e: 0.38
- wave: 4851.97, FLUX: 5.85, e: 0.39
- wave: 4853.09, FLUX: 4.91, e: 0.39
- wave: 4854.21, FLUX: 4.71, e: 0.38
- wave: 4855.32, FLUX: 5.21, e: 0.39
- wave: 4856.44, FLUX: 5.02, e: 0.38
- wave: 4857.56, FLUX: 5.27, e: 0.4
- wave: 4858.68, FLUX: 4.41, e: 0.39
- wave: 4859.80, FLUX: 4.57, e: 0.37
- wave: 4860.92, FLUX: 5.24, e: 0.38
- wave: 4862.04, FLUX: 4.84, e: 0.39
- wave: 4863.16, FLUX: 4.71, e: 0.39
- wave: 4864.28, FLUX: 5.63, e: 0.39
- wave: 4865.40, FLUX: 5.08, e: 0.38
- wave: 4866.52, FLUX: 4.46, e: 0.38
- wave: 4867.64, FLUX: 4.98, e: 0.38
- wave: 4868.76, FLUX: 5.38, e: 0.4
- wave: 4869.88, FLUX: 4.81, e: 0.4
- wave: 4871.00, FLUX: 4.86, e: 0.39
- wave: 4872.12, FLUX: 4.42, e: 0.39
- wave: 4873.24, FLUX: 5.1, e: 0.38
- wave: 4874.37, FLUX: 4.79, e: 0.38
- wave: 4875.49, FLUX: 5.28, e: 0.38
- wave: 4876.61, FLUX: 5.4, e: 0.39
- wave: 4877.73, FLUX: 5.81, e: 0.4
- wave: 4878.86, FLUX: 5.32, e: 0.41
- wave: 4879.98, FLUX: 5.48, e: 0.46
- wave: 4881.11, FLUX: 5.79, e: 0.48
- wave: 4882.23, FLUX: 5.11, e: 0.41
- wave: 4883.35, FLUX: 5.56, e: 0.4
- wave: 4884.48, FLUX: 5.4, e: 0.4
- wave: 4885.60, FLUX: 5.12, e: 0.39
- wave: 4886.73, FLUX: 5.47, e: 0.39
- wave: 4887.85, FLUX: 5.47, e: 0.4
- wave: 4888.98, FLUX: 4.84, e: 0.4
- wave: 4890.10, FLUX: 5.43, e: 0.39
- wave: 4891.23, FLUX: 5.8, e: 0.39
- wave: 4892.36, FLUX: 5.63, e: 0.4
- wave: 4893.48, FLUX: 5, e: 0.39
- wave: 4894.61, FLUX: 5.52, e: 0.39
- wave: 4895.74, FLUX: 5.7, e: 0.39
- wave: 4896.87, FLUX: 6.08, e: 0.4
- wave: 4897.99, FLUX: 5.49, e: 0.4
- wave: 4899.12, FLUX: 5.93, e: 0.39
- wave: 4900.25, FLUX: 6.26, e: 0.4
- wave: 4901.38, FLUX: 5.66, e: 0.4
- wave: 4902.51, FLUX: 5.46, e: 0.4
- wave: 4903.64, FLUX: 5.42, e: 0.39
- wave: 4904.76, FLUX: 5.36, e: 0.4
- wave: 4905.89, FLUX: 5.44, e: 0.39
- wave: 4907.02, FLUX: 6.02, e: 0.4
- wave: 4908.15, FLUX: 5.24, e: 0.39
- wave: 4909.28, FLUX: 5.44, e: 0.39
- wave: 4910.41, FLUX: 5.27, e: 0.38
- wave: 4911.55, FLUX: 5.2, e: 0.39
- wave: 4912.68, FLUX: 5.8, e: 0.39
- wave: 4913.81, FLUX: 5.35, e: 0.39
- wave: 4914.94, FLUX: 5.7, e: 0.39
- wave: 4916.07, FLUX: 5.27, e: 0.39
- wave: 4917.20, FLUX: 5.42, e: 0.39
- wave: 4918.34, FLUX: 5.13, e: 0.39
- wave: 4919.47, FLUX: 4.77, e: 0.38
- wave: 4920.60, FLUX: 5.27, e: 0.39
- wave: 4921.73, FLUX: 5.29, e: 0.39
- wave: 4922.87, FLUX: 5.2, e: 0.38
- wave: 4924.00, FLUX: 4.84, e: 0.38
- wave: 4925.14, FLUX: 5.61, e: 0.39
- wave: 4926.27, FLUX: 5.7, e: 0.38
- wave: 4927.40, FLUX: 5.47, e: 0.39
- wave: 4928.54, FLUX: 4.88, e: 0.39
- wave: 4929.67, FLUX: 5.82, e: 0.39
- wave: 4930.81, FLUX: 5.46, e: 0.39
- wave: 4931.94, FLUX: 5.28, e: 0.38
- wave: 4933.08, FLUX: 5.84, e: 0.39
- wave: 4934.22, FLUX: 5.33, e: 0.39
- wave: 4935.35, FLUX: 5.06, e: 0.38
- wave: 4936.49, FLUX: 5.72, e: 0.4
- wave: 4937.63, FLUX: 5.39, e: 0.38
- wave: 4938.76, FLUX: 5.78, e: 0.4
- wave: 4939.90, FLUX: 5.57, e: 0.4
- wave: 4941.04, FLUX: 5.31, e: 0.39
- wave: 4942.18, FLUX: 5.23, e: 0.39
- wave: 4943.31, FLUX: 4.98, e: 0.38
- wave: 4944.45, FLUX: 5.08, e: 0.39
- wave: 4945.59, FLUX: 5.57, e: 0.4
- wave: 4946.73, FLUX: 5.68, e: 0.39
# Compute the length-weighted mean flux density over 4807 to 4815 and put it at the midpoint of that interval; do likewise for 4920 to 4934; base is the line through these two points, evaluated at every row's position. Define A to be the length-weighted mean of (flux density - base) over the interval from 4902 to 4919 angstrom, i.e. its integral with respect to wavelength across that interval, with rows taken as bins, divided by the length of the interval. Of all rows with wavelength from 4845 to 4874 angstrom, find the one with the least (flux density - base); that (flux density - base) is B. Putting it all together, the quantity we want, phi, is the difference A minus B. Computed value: 1.1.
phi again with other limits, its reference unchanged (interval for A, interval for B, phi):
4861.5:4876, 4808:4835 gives 0.3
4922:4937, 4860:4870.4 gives 1.1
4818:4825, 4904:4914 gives 0.2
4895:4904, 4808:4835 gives 1.1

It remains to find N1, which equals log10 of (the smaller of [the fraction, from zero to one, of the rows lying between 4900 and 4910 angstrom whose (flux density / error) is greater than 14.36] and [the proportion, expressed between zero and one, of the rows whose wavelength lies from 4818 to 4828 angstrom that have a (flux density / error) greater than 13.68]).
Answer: -0.7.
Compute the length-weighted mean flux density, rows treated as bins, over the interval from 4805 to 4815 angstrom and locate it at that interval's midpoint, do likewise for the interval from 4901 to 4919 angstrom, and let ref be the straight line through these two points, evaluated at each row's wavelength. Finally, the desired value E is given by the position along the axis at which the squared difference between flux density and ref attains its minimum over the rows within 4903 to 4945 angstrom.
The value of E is 4909.28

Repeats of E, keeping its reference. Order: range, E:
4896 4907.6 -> 4902.51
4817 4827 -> 4824.12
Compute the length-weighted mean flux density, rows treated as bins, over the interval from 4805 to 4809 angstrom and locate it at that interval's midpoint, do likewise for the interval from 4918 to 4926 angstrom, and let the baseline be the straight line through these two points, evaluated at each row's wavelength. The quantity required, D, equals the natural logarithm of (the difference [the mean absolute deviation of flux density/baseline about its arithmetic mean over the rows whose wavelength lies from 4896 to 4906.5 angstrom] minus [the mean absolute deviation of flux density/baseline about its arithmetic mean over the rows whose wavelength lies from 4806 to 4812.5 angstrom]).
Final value -4.9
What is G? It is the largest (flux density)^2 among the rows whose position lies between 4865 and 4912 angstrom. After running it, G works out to 39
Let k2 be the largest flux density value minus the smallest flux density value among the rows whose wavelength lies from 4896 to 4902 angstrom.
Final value 0.77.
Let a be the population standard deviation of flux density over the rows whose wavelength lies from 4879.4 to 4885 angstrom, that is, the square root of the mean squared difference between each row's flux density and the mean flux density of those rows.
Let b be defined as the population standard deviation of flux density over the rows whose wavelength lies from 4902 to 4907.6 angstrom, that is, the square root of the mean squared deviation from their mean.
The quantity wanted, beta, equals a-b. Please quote -0.02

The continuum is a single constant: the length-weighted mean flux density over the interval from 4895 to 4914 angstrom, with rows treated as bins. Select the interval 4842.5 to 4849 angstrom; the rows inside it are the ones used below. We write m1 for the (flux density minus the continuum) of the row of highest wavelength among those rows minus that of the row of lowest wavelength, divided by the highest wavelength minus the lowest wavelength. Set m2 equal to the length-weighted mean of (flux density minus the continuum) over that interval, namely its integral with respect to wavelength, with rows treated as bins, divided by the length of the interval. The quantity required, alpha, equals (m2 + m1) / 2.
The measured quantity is -0.134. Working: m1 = -0.11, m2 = -0.16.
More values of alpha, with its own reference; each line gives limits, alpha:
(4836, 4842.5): -0.126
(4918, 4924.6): -0.283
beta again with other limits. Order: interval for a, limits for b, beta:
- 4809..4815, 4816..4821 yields 0.07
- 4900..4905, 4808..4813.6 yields -0.03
